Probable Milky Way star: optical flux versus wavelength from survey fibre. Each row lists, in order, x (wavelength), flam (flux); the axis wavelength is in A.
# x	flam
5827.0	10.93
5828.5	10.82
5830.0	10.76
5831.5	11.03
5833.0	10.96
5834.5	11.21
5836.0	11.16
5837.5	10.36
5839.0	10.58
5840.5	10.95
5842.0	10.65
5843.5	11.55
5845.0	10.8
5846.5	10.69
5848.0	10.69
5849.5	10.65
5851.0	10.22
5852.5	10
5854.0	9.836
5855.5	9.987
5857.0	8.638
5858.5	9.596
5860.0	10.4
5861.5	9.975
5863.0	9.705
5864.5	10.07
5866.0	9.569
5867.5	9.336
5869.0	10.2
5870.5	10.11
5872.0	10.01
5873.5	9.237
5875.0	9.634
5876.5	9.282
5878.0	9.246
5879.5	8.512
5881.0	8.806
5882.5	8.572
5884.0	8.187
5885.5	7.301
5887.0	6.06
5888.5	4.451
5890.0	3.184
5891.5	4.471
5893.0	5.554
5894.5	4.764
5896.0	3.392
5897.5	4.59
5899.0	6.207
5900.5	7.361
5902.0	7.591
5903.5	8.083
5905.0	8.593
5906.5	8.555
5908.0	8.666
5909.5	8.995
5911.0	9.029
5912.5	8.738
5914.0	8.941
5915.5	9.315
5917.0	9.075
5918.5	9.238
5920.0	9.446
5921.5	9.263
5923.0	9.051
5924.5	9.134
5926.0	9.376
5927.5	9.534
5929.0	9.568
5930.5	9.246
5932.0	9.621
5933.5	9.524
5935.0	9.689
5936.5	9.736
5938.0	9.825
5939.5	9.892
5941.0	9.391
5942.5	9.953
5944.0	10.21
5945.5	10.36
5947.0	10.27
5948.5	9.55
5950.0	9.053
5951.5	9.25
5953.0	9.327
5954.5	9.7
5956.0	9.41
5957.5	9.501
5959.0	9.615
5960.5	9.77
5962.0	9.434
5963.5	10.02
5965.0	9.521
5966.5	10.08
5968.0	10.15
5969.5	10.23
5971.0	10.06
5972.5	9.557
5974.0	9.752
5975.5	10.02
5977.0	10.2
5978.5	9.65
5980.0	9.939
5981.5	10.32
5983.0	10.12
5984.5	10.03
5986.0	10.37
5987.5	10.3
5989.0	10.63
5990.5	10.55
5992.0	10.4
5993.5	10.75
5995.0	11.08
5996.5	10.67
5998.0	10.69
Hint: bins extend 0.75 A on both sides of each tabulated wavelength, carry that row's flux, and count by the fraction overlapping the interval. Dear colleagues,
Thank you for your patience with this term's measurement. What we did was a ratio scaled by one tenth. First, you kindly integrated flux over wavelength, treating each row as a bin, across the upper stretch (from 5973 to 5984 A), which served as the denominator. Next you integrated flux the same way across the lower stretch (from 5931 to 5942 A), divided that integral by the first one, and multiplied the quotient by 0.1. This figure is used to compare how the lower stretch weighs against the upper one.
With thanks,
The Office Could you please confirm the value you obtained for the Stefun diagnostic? 0.10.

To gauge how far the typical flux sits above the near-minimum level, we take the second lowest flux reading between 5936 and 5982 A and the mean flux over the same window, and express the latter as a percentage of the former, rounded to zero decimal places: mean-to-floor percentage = 106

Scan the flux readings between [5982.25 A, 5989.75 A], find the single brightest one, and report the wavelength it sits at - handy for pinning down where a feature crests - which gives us 5989.0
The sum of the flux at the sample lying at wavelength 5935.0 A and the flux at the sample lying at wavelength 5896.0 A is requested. 13.1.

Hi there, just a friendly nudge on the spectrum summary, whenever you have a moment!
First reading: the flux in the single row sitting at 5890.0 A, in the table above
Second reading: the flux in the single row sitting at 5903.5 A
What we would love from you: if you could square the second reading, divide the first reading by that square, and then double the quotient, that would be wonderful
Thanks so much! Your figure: 0.10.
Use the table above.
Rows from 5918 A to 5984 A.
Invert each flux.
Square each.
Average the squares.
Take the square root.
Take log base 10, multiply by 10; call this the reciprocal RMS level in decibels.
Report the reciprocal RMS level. -9.9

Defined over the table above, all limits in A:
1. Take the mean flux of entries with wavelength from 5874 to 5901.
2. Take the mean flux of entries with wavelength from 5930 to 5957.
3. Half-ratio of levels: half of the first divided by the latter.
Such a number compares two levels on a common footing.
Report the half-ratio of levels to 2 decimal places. 0.34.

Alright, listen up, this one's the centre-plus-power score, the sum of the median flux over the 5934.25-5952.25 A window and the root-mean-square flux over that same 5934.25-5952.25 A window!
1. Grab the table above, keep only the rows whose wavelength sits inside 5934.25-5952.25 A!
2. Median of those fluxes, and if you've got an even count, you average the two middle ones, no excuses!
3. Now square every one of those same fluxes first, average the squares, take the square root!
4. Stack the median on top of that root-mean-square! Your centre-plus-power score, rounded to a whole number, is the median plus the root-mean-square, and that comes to 20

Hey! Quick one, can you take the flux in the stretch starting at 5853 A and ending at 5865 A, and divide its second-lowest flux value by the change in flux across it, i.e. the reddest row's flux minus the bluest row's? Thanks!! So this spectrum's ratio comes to 41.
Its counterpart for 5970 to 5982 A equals 37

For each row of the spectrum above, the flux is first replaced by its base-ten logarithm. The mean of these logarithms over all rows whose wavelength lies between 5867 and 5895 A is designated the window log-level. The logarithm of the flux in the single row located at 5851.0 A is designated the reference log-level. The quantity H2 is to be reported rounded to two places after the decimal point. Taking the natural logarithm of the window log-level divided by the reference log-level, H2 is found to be -0.15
